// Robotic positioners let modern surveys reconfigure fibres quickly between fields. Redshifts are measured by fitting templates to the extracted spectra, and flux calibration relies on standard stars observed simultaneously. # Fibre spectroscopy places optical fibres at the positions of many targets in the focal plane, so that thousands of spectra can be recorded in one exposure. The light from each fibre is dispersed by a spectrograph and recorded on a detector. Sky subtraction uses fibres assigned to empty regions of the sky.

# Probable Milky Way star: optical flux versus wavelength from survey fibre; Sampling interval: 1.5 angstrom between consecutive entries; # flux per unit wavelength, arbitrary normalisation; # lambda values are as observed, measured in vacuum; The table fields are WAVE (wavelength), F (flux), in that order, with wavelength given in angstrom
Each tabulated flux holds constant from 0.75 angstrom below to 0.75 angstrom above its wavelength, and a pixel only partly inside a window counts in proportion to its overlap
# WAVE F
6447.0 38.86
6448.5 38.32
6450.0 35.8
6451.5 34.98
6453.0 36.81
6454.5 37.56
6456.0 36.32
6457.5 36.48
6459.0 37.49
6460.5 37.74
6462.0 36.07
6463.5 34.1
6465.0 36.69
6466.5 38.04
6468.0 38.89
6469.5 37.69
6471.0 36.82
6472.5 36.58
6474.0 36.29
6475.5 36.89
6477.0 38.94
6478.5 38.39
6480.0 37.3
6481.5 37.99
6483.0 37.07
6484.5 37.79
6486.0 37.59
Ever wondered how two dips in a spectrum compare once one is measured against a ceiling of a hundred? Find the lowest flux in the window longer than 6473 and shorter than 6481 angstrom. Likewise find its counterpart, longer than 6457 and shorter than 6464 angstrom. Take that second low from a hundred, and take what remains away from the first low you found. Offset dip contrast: -29.61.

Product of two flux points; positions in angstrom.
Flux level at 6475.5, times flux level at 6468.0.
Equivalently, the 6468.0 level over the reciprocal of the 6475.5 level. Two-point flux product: 1435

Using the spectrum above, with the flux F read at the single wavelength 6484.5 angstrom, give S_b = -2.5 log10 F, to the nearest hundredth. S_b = -3.94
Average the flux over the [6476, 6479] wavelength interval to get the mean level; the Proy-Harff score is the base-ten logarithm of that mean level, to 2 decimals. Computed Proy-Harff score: 1.59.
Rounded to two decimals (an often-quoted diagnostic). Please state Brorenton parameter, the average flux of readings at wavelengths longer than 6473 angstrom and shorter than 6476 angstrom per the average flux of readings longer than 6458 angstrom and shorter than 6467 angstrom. 1.00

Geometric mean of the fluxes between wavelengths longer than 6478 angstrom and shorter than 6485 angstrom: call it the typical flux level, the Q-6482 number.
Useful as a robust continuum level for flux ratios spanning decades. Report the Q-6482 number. 37.7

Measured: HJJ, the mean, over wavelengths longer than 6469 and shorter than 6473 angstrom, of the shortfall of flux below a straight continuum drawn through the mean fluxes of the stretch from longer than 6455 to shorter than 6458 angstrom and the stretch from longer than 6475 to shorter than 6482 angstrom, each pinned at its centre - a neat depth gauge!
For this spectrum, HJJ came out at 0.4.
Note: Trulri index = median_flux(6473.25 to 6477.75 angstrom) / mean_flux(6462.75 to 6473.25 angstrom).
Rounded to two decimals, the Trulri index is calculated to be 1.00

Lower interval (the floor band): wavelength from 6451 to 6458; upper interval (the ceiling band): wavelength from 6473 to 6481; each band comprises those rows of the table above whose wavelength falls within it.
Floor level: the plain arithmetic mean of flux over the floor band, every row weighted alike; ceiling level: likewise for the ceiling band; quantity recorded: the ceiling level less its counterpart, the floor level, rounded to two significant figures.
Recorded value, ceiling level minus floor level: 1.1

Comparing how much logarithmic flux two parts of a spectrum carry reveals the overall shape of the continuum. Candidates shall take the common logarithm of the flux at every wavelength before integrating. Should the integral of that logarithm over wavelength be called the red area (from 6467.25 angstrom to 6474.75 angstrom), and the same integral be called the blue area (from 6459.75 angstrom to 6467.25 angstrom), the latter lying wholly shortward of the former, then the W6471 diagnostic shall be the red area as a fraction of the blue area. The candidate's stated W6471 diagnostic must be 1.0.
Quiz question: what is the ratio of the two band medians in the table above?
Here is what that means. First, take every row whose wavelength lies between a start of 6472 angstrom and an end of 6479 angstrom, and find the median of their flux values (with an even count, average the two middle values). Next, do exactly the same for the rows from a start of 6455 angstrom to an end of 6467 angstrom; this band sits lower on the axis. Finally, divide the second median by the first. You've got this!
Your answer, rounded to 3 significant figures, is 0.992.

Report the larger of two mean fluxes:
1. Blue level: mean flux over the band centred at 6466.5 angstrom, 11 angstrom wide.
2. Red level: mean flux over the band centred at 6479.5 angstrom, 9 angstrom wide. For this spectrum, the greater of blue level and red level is 37.8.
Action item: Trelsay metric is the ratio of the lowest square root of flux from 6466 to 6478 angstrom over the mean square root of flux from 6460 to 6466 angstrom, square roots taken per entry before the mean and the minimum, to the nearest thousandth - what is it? 1.002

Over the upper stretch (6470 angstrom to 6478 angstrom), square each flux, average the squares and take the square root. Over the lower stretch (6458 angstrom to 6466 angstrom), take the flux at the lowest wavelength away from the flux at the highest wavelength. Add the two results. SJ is 36.3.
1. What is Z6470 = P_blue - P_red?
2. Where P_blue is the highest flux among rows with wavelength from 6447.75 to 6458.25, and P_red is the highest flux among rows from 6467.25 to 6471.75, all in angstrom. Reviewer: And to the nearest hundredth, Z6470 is -0.57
